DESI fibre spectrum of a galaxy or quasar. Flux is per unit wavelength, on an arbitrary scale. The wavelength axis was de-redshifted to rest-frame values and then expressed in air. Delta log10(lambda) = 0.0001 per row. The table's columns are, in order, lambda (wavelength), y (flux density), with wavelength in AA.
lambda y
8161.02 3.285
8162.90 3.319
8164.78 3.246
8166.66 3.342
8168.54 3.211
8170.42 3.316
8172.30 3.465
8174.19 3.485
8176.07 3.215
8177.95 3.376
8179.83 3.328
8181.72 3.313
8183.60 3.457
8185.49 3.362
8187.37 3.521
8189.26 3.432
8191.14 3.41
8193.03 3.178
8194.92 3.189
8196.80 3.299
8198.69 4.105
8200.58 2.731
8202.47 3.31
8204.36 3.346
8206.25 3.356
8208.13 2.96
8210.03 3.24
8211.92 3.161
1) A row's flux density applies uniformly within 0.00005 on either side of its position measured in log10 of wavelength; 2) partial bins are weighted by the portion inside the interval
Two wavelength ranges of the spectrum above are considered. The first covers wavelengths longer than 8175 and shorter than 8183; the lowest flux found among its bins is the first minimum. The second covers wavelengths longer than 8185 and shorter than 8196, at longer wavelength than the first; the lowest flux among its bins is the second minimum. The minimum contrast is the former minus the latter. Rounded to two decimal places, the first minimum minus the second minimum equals 0.04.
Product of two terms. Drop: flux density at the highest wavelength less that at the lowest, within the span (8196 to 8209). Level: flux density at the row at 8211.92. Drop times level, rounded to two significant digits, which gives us -1.1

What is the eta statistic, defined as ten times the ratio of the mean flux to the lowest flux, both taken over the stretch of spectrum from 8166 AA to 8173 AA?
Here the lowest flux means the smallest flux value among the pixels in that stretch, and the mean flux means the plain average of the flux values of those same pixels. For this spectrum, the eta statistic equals 10.4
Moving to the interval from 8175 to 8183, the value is 10.3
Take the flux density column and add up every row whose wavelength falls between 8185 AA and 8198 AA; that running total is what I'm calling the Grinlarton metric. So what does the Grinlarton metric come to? 23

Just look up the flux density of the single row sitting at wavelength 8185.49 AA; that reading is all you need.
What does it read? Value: 3.362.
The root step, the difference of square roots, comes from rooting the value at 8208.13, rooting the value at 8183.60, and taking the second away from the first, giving -0.14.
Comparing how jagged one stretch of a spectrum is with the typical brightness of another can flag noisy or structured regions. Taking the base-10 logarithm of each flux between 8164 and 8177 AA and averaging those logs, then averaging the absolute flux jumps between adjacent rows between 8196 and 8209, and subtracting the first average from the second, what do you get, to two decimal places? 0.01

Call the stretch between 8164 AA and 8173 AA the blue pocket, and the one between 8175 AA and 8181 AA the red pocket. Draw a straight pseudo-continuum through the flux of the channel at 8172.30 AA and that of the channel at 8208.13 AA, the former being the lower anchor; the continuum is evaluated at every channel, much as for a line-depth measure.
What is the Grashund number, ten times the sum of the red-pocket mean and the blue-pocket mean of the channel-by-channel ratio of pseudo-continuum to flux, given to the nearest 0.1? 20.9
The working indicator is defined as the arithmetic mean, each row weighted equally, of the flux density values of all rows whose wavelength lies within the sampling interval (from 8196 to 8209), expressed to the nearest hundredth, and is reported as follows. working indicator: 3.30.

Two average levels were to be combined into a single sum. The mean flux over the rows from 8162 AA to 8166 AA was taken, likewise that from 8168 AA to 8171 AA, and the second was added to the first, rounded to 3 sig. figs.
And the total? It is 6.55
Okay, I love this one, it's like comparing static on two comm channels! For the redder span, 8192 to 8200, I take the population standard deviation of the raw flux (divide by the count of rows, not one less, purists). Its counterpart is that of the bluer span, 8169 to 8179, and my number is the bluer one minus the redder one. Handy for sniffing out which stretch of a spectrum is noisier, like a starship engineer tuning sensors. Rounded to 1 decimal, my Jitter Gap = -0.3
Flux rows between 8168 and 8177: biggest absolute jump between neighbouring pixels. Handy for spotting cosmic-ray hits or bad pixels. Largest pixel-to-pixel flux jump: 0.27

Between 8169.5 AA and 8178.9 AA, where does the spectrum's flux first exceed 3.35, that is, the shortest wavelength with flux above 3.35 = 8172.30 AA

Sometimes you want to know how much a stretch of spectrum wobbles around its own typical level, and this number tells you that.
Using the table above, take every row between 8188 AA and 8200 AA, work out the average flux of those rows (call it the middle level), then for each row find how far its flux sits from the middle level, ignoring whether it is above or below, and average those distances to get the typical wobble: 0.22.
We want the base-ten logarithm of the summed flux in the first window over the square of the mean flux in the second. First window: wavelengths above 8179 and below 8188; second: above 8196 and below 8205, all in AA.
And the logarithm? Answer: 0.178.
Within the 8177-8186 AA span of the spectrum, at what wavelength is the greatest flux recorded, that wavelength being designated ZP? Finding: 8183.60 AA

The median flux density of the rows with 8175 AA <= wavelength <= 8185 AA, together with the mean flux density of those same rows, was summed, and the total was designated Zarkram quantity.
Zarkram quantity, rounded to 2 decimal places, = 6.67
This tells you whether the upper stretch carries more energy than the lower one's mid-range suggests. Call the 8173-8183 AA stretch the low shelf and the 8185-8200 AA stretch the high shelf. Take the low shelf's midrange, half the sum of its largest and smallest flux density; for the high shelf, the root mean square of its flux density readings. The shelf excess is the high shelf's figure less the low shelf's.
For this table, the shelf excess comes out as 0.10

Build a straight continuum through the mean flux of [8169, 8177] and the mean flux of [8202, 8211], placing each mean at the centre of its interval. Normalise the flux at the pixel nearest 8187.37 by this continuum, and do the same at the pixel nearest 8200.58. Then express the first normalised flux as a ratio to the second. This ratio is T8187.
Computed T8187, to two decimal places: 1.27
